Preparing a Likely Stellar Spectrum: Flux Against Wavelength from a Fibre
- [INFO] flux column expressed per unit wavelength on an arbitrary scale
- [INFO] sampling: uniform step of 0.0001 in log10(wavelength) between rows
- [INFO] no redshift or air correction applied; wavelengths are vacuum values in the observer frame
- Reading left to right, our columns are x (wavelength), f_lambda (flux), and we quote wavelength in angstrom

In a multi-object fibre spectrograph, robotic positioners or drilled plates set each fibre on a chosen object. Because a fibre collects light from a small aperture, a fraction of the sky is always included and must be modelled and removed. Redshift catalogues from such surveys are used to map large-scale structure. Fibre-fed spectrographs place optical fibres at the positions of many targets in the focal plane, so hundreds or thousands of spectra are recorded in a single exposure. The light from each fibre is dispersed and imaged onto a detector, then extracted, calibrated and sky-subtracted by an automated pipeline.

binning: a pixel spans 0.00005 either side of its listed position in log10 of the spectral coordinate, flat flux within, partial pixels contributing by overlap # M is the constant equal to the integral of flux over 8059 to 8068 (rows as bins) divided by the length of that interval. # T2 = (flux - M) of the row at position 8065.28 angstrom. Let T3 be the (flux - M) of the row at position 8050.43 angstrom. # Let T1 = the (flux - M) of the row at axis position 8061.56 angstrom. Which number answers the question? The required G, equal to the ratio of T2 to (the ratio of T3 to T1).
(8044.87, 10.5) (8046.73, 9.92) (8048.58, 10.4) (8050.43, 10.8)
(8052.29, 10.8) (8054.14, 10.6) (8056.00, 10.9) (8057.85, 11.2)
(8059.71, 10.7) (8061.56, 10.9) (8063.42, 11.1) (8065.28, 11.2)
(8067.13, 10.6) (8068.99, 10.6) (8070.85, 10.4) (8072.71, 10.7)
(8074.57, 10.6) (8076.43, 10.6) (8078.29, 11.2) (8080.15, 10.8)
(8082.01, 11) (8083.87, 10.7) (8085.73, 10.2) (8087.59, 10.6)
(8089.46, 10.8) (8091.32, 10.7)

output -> 0.0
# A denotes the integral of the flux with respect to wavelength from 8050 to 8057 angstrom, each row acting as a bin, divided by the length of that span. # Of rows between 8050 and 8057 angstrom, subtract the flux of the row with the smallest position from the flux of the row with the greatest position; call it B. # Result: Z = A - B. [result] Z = 10.7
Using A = 10.8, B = 0.1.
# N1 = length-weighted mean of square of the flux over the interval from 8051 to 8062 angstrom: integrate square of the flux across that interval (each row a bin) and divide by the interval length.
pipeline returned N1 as 118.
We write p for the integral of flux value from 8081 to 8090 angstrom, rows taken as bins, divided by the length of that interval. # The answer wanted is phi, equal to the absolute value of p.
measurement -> 10.65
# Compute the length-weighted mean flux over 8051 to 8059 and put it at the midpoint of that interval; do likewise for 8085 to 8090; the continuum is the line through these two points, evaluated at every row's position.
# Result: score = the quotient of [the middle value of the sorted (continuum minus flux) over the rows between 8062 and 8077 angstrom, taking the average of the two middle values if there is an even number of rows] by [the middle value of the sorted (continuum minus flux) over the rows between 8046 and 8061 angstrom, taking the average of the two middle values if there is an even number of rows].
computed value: 0.4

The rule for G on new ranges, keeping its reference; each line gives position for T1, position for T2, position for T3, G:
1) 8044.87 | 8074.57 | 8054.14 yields -0.4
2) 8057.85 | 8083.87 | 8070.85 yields 0.1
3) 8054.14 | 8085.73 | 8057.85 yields 0.8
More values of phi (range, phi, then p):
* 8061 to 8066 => 11.06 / 11.06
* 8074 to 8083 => 10.85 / 10.85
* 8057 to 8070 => 10.89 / 10.89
